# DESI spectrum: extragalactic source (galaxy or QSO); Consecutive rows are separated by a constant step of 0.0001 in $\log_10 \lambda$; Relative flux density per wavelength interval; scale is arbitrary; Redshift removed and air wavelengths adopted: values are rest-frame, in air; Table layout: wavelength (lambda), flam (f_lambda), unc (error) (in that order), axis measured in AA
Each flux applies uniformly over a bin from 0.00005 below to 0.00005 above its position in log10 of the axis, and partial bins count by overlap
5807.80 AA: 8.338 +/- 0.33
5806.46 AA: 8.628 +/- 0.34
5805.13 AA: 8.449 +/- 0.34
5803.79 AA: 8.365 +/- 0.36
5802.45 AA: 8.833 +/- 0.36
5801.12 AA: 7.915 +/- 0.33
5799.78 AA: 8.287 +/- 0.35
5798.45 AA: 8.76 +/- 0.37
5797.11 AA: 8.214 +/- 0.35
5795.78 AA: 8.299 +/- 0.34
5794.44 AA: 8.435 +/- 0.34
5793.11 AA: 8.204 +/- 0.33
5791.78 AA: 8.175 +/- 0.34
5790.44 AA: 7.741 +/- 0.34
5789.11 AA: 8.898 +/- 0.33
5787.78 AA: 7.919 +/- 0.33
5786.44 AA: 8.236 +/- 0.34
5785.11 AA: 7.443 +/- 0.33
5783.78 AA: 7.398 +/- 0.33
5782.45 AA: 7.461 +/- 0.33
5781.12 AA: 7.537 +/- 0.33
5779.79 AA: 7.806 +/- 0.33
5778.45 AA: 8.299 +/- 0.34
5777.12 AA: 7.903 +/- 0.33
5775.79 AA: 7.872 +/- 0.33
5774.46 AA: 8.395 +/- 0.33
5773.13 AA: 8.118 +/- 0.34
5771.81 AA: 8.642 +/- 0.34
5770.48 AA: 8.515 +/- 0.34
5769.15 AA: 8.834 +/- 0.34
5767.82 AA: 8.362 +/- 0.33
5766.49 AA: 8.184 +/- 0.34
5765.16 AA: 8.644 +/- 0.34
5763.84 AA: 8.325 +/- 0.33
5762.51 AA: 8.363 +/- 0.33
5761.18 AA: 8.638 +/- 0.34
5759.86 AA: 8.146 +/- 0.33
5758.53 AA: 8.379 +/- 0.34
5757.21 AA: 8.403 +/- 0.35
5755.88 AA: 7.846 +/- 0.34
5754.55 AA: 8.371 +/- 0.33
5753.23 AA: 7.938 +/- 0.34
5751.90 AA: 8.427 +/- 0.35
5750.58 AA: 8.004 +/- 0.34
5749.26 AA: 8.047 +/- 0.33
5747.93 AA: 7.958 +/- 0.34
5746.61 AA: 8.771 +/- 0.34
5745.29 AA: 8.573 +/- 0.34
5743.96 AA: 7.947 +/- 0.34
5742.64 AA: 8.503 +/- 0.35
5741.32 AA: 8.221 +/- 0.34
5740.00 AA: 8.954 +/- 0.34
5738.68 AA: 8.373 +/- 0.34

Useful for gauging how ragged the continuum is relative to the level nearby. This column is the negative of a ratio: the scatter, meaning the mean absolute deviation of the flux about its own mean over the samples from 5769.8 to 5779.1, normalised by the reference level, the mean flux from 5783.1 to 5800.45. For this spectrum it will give -0.0299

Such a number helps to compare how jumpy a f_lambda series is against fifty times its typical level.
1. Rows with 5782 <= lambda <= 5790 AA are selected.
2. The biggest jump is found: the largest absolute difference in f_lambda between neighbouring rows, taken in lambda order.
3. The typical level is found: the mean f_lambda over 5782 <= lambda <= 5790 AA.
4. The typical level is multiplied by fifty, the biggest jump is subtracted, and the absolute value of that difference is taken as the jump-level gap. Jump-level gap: 394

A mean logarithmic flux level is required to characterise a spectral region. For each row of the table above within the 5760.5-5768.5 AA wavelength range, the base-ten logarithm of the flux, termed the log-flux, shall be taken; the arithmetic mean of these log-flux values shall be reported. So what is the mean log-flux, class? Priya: 0.925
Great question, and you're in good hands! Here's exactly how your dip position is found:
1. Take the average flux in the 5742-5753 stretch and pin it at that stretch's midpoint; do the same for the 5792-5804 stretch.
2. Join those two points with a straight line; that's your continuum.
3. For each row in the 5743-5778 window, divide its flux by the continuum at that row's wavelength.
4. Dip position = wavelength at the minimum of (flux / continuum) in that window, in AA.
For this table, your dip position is 5775.79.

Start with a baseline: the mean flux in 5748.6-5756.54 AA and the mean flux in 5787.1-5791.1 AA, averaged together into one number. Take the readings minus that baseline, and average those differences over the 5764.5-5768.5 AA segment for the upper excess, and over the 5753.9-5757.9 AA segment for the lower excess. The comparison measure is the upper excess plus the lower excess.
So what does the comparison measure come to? 0.3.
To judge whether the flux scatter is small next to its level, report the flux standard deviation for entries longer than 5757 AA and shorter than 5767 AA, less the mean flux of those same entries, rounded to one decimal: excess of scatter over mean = -8.2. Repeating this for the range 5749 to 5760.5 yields -8.0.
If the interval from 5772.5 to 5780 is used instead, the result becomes -7.8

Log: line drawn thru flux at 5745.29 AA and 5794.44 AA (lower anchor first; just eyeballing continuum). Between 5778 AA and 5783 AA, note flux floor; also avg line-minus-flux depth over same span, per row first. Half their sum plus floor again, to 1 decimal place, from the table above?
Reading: 11.5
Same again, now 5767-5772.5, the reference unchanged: 12.5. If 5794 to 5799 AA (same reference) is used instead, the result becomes 12.3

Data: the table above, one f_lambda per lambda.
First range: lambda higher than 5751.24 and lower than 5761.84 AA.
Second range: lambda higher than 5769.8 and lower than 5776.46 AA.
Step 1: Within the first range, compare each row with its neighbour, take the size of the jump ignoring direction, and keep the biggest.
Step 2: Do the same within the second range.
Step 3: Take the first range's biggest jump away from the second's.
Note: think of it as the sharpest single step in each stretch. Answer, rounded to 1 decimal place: 0.0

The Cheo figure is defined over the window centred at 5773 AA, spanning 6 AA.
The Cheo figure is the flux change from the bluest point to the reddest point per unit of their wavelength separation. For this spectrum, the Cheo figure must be -0.12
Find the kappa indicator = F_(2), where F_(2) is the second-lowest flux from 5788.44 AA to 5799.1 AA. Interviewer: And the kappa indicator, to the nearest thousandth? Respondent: 8.175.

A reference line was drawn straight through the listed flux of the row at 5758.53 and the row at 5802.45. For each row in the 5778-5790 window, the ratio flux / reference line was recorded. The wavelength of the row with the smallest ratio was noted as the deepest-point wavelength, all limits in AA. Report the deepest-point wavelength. 5783.78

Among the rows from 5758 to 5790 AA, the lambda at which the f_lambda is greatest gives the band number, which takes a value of 5789.11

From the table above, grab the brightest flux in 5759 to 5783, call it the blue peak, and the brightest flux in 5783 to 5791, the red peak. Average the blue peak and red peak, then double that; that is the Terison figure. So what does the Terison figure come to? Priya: 17.7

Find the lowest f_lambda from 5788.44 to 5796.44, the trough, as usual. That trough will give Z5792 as 7.741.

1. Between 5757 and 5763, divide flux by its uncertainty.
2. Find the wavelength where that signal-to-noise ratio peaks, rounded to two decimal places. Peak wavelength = 5761.18 AA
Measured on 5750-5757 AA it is 5754.55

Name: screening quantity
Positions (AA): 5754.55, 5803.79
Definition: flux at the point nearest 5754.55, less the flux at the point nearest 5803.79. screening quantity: 0.0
